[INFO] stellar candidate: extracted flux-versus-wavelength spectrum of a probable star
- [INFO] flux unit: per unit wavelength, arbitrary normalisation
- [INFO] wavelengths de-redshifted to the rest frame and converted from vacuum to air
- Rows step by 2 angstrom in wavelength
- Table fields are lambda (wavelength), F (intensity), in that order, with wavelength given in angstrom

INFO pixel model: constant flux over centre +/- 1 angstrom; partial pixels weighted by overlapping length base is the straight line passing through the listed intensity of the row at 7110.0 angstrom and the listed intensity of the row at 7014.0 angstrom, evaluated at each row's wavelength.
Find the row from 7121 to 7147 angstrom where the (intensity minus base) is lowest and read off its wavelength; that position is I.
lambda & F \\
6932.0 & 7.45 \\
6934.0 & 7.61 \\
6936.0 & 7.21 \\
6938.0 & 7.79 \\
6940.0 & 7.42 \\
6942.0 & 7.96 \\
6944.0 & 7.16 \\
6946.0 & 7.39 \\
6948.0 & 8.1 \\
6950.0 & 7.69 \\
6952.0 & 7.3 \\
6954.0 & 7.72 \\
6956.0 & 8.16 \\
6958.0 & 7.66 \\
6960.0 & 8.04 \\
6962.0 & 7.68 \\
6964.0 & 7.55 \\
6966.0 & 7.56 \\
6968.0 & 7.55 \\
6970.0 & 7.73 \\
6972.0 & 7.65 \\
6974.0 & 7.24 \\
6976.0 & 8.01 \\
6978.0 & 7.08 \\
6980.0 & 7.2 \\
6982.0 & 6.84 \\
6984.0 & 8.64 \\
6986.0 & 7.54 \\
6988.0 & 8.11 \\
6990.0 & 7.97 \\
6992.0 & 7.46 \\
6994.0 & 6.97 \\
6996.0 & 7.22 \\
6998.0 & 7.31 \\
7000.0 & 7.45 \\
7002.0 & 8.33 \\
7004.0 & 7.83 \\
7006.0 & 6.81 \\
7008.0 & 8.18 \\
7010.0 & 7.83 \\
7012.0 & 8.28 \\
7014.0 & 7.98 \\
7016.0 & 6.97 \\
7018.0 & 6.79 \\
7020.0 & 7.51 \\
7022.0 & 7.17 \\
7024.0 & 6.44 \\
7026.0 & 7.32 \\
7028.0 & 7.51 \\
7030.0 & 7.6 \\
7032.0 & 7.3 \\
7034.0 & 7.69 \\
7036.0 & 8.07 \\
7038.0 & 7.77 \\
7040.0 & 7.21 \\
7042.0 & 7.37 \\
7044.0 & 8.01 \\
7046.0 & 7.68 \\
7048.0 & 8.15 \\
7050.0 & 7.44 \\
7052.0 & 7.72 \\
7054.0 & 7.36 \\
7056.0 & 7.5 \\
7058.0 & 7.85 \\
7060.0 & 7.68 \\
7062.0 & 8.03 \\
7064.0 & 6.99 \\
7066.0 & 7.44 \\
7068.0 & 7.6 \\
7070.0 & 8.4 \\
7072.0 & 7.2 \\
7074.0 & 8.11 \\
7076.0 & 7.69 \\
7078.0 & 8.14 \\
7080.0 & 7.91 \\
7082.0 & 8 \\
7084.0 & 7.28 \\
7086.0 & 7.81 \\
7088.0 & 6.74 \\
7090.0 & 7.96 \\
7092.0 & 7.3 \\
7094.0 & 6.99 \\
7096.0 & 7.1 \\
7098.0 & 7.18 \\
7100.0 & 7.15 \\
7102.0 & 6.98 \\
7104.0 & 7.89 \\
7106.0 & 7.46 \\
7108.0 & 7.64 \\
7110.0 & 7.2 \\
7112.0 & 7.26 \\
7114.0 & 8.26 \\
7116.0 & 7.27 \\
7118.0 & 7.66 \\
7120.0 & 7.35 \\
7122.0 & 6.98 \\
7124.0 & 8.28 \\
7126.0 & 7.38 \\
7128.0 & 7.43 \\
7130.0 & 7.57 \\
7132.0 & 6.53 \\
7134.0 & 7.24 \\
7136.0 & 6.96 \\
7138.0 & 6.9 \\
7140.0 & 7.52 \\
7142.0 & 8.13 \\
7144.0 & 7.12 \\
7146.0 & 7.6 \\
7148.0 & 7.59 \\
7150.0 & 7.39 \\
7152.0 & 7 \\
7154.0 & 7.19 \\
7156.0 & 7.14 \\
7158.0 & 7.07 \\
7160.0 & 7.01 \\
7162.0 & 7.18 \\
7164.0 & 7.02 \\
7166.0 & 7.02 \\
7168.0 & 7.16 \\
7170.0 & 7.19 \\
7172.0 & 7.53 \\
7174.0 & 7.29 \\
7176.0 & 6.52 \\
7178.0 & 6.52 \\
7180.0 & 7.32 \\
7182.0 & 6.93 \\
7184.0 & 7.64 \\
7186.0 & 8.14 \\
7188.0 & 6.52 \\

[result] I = 7132.0 angstrom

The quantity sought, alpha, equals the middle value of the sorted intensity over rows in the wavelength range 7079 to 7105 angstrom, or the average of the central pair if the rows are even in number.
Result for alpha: 7.28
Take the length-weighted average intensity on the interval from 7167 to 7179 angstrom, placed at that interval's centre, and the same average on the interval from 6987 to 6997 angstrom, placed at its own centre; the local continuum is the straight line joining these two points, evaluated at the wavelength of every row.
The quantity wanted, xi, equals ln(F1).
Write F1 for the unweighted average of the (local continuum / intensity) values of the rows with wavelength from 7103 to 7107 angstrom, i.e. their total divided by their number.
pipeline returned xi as -0.059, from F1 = 0.94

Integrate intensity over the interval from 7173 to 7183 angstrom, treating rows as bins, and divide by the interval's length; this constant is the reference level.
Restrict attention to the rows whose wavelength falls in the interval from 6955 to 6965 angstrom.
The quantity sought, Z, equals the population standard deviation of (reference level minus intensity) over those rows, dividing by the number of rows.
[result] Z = 0.24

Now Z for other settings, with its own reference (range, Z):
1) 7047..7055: 0.31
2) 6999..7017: 0.52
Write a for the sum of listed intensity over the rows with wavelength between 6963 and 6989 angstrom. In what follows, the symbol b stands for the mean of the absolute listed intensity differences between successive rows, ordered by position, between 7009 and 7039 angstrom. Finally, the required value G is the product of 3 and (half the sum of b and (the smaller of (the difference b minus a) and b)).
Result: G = -147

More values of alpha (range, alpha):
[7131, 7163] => 7.16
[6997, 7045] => 7.51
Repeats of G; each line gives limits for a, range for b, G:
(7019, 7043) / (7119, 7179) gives -132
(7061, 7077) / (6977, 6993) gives -90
